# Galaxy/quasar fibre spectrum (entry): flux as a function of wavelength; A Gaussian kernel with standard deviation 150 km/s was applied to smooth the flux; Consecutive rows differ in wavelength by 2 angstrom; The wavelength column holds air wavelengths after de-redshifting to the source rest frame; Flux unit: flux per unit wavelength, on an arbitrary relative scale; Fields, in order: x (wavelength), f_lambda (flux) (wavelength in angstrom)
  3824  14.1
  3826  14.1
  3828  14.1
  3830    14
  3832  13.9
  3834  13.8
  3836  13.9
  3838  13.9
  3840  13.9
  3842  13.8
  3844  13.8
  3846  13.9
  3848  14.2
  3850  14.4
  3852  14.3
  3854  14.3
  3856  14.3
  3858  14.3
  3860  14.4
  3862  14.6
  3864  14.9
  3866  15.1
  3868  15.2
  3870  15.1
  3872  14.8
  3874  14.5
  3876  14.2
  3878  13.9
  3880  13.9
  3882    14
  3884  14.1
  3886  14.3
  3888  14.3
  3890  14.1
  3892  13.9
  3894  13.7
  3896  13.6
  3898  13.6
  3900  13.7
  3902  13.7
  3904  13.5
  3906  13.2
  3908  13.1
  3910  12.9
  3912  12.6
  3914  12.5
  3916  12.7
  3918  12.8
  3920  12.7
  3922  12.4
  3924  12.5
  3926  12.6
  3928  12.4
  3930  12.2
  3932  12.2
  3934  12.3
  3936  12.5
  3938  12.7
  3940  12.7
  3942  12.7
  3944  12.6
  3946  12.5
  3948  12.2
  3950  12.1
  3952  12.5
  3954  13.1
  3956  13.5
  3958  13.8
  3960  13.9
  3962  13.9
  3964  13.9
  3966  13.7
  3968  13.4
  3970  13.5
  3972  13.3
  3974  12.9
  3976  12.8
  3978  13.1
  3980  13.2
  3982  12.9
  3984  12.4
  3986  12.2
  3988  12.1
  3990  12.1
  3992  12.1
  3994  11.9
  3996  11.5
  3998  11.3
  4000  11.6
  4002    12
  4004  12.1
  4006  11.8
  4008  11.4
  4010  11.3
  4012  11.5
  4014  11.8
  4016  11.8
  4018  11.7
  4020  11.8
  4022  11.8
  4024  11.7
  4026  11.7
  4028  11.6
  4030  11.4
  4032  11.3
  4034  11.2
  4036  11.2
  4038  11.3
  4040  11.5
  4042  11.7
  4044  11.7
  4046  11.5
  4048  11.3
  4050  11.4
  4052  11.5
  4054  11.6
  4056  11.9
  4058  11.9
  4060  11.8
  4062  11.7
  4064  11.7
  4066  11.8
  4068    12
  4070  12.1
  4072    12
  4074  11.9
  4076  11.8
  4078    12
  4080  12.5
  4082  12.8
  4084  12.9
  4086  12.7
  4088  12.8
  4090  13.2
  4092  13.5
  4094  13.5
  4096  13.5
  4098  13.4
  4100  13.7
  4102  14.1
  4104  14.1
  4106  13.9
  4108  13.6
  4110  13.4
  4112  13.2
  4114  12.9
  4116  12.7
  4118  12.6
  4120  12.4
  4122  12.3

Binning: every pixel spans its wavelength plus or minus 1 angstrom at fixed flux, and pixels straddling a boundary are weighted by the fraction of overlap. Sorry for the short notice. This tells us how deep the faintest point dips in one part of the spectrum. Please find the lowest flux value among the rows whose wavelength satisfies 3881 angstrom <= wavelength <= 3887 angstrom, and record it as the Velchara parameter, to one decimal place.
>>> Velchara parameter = 14.0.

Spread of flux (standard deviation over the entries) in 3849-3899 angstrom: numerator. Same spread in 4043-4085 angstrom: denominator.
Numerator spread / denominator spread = 1.1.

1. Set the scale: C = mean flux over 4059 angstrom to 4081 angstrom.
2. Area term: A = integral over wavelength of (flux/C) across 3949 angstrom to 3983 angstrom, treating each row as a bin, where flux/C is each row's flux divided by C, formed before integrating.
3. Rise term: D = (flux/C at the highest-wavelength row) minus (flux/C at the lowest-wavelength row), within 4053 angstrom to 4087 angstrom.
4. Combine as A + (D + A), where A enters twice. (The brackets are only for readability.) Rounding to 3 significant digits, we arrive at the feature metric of 75.7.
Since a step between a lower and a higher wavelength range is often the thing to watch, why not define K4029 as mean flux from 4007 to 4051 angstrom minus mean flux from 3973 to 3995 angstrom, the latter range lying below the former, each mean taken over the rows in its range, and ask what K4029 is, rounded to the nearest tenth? -1.0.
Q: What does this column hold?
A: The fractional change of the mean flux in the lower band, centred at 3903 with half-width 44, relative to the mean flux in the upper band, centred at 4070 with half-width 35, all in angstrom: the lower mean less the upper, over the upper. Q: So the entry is 0.095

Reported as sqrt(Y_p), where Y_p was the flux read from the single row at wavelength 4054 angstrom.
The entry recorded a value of 3.41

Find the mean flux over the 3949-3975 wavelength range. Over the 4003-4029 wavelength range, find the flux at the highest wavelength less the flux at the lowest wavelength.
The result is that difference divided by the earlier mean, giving -0.04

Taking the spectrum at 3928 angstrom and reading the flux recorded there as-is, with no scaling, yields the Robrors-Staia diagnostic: 12.4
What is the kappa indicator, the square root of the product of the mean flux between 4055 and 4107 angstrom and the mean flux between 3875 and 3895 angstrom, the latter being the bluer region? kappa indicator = 13.3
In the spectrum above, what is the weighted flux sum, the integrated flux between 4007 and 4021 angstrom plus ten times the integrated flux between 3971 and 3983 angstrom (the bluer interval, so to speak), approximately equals 1727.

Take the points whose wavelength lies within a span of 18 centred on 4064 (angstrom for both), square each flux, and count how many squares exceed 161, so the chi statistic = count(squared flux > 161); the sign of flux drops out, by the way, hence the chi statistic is 0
